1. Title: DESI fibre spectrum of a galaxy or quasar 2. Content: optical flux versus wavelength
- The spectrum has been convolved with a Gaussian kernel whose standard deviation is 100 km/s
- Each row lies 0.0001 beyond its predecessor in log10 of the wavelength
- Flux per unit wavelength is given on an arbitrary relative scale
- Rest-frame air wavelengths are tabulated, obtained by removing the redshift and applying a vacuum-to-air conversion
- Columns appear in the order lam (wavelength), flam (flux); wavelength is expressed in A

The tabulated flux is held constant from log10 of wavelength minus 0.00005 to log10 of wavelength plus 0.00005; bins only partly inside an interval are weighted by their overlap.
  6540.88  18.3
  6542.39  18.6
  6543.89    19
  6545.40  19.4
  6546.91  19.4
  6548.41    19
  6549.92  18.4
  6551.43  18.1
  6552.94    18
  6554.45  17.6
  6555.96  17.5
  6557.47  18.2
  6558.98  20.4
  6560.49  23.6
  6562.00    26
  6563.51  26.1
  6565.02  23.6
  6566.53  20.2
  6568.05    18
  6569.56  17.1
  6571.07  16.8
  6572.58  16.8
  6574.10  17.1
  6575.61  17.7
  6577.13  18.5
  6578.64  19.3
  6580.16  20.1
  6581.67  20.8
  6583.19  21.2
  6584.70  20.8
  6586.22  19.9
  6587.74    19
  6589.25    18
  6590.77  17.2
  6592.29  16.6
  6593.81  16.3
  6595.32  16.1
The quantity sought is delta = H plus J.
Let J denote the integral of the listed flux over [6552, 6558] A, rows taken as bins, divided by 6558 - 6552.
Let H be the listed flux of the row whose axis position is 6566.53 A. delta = 38.0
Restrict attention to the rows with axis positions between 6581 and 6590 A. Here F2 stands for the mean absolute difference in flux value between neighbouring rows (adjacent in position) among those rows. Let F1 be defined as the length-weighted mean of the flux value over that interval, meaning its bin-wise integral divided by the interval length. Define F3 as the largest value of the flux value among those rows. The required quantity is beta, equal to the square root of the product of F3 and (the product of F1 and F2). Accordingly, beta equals 17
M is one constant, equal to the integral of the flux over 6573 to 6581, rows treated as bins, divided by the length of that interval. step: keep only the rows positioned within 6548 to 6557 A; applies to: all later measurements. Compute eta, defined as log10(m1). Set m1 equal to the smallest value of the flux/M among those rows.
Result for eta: -0.024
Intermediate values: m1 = 0.95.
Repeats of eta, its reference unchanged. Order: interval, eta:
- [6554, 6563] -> -0.024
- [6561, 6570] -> -0.034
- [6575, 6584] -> -0.019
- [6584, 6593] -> -0.047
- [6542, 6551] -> -0.002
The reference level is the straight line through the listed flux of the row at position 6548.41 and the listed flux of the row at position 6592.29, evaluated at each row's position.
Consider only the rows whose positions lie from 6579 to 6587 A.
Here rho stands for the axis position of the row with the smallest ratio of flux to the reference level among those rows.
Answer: 6580.16 A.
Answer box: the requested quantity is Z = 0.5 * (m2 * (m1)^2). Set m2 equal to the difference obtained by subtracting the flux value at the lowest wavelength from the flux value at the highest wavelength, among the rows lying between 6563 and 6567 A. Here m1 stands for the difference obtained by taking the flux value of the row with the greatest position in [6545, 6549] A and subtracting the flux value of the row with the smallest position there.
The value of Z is 0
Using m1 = 0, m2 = -6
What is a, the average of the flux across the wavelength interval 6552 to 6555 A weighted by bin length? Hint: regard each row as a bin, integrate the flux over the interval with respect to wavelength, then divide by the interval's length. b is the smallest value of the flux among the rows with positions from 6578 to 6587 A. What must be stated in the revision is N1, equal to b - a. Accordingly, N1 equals 1.5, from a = 17.8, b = 19.3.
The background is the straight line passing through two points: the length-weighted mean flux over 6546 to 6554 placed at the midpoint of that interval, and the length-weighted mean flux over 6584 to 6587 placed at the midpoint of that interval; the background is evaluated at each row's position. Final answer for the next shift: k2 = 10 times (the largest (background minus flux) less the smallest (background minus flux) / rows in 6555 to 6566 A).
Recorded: 82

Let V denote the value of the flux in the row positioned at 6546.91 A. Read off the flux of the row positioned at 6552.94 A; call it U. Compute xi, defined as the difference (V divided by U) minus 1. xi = 0.08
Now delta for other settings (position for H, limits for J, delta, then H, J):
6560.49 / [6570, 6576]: 40.7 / 23.6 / 17.1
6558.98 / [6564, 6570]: 40.5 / 20.4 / 20.1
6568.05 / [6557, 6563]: 40.4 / 18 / 22.4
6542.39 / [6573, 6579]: 36.6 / 18.6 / 18.0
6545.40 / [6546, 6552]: 38.2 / 19.4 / 18.8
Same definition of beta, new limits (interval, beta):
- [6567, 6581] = 14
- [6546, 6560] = 15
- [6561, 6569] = 35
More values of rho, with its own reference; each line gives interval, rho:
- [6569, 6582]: 6571.07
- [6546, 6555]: 6554.45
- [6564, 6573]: 6571.07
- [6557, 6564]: 6557.47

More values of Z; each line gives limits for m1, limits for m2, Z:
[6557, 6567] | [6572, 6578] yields 3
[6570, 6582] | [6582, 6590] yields -26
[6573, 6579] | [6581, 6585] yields 0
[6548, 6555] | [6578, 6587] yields 1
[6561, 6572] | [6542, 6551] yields -8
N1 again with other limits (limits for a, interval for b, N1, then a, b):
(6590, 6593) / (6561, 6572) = -0.1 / 16.9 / 16.8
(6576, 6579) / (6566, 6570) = -1.6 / 18.7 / 17.1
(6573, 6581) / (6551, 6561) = -1.0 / 18.5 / 17.5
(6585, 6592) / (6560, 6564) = 5.1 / 18.5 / 23.6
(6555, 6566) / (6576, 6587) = -3.6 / 22.1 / 18.5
